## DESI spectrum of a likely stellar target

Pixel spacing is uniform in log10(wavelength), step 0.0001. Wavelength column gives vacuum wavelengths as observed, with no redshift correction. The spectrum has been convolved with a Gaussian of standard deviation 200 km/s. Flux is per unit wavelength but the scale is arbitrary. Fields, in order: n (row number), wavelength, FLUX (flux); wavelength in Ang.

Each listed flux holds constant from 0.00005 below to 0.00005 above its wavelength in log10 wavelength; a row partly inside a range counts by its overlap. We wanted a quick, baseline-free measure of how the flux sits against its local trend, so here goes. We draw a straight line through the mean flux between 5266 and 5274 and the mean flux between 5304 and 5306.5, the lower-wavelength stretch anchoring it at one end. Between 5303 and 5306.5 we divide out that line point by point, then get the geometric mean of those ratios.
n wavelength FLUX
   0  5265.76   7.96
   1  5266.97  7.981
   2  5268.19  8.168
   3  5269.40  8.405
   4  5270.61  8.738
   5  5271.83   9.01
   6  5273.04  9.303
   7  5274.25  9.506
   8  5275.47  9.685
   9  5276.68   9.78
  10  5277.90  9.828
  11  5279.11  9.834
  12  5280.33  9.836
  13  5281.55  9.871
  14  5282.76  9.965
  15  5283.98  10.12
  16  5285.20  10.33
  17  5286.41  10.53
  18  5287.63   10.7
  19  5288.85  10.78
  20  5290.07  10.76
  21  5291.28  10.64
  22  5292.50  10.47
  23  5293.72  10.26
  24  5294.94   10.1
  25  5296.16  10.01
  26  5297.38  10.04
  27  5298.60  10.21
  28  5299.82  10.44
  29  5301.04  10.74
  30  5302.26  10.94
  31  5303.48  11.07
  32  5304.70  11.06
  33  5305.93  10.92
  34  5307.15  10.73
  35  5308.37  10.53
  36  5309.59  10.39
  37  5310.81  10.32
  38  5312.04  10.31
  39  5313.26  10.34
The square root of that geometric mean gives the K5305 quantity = 1.00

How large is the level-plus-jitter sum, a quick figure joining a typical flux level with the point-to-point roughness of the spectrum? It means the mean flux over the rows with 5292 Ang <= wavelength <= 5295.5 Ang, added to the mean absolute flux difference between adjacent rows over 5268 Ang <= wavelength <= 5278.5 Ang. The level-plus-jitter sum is 10.5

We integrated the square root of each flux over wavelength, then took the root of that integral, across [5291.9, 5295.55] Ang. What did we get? 3.42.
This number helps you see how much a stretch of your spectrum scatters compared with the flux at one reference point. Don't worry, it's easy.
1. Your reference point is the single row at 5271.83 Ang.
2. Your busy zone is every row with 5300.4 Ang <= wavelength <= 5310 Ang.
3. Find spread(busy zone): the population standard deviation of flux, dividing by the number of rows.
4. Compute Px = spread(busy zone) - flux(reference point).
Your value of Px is -8.78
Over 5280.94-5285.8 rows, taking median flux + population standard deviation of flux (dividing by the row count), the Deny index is 10.22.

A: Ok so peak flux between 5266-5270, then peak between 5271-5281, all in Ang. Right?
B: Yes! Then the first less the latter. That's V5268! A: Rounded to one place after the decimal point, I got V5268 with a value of -1.4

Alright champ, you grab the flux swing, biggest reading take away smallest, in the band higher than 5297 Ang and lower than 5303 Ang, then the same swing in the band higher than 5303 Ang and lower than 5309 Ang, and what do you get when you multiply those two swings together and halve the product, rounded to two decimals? 0.24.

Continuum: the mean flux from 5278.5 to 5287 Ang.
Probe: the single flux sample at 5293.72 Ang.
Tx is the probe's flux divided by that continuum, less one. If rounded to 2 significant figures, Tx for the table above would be 0.019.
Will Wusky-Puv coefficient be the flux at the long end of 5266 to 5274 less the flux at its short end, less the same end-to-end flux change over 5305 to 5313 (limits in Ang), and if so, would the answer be 1.9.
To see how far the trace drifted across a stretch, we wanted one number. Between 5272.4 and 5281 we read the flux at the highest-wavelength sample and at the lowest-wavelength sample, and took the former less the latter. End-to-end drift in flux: 0.53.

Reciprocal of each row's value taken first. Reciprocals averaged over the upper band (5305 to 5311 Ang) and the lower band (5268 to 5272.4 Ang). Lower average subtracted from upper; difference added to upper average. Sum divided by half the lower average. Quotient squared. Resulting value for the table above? 1.54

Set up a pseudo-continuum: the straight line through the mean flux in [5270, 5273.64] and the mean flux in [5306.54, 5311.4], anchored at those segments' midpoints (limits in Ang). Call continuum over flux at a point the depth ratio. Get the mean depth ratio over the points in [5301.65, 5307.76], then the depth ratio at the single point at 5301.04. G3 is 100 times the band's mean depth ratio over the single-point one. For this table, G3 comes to 100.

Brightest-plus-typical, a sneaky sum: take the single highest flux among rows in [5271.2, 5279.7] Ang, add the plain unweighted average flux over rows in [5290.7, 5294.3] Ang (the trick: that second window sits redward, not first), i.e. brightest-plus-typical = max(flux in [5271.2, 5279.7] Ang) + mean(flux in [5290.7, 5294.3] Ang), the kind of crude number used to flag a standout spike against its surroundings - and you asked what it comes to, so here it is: 20.3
